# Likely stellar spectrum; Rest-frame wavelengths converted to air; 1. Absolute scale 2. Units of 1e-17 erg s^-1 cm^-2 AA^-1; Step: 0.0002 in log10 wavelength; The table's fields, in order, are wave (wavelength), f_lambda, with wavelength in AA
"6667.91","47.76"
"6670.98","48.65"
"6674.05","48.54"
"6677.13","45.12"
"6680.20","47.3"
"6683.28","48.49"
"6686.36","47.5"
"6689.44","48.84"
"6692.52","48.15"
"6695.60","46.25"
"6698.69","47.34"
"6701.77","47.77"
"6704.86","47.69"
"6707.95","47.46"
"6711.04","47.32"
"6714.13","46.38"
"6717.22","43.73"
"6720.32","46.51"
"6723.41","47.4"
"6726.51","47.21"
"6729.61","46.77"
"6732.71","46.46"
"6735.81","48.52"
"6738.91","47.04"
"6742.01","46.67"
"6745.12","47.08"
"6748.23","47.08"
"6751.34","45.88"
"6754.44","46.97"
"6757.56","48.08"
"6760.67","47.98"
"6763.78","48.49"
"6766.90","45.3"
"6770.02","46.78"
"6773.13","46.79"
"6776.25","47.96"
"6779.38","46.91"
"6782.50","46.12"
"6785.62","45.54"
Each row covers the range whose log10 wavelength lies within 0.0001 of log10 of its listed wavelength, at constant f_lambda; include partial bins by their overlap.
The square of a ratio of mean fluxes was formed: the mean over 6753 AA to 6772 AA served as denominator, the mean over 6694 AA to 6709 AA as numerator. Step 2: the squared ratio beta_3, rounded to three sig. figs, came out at 1.00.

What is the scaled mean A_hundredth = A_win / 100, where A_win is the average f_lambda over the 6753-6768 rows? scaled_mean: 0.474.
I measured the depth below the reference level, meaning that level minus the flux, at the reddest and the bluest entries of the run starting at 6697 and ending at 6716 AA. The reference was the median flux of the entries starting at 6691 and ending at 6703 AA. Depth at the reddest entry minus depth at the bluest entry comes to 1.0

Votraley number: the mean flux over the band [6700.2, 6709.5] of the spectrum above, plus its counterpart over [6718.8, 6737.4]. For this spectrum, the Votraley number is 94.8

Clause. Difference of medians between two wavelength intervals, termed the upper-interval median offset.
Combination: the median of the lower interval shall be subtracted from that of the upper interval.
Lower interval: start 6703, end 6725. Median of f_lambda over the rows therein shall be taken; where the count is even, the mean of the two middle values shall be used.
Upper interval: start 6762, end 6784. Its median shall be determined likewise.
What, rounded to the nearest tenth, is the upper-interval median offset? -0.5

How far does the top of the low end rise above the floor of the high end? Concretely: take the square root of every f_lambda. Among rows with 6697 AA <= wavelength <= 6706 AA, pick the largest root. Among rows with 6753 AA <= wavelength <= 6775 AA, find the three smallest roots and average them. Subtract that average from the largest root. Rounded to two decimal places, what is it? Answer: 0.11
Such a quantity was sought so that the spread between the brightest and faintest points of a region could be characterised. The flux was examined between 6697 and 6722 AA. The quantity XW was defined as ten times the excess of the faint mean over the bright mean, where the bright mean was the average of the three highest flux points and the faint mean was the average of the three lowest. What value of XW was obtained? -21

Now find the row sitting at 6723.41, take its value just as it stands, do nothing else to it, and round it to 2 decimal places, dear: 47.40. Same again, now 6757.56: 48.08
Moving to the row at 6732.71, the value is 46.46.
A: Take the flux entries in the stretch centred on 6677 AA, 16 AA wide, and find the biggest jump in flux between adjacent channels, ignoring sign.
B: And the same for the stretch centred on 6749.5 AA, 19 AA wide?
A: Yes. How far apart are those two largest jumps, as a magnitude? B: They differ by 2.2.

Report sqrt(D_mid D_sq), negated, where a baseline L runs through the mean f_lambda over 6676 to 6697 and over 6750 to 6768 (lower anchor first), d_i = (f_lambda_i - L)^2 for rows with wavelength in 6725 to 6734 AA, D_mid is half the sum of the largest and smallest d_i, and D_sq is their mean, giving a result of -0.3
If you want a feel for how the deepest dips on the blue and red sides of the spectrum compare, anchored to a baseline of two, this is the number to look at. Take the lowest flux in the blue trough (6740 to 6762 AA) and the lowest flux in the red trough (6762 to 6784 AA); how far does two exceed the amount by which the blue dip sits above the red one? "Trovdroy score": 1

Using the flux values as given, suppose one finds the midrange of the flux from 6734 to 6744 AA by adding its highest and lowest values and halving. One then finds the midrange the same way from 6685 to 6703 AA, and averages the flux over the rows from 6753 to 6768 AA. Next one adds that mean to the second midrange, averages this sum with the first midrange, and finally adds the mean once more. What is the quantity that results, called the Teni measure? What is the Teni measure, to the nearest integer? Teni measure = 119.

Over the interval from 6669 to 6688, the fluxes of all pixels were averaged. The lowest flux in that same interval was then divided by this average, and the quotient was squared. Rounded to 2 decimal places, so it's 0.90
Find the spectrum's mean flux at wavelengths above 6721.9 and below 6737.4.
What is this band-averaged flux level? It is 47.3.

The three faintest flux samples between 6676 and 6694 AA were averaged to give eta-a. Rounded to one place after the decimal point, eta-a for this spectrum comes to 46.6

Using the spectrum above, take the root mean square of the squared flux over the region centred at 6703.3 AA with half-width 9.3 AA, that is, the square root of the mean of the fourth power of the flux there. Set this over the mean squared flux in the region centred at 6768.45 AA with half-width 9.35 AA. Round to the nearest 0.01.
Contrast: 1.00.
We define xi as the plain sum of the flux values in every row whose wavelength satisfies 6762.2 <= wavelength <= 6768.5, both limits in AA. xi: 93.8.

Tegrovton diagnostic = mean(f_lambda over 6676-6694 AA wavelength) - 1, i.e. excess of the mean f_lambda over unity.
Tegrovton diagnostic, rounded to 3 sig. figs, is 46.6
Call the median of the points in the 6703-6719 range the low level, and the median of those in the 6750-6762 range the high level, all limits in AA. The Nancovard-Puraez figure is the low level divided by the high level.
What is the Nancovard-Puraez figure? 1.00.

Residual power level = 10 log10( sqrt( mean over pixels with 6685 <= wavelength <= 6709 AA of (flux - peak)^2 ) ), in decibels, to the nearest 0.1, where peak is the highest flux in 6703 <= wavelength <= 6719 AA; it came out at -1.6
